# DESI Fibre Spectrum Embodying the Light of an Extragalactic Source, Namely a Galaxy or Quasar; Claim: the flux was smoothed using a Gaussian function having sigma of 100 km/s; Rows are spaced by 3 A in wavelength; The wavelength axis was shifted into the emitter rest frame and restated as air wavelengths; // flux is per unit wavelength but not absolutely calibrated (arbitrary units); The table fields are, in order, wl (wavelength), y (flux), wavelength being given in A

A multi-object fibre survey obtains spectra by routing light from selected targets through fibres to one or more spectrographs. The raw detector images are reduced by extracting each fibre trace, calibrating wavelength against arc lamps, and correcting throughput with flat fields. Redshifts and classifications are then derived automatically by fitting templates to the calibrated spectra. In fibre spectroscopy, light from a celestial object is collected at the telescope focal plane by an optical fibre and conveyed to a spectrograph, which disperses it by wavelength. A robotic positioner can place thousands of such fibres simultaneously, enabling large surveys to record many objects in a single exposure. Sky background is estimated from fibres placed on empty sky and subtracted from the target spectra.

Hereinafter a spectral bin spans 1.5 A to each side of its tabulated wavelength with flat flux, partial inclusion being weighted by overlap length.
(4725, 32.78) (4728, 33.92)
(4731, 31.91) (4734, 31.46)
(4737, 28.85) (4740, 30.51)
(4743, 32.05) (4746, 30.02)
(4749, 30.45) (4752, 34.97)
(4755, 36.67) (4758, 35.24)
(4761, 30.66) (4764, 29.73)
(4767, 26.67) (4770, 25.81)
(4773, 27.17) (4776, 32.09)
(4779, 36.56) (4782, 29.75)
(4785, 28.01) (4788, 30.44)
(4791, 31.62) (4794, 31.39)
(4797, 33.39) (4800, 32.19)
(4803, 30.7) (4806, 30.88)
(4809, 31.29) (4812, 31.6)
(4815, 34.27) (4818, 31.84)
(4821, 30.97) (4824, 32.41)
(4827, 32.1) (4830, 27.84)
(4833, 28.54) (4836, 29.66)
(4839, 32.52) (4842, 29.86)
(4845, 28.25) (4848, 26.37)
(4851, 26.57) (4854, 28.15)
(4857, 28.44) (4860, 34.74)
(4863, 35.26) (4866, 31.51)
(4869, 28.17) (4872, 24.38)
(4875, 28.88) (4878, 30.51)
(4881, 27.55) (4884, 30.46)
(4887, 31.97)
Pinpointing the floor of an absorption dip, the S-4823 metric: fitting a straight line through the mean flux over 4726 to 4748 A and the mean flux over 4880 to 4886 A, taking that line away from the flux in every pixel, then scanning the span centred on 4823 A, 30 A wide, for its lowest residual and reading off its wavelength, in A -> 4830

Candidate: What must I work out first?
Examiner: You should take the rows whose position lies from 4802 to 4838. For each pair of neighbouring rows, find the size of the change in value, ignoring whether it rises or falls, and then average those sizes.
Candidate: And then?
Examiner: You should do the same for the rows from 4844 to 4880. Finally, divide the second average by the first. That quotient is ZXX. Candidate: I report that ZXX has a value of 1.9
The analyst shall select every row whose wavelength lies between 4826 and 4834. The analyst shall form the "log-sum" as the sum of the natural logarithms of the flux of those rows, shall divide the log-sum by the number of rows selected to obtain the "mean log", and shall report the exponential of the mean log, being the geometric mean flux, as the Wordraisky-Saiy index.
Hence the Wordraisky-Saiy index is 29.4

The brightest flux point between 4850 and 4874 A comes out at 35.26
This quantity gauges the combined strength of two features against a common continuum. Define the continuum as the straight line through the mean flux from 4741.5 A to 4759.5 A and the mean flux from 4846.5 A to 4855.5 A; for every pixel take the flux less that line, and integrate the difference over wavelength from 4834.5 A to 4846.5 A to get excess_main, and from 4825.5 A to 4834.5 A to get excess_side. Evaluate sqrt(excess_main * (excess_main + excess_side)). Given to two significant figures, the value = 34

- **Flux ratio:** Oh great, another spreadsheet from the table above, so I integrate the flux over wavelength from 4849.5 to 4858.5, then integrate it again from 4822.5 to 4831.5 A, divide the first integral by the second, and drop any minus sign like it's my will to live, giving 0.90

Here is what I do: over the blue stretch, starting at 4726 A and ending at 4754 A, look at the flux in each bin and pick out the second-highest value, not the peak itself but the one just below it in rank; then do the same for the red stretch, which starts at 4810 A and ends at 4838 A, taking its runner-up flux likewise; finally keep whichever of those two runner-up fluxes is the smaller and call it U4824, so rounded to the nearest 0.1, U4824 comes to 32.4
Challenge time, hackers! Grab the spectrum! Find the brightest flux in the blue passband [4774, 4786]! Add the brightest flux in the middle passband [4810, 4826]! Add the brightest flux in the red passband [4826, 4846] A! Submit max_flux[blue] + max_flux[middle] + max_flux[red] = 103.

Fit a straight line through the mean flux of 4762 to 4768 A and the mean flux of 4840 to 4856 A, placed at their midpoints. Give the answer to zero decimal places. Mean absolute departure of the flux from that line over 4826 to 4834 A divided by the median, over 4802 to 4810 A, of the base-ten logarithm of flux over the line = 39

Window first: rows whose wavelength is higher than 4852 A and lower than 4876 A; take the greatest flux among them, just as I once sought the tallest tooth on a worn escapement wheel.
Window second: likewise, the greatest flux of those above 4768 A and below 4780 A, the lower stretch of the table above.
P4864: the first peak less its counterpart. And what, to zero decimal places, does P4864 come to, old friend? -1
